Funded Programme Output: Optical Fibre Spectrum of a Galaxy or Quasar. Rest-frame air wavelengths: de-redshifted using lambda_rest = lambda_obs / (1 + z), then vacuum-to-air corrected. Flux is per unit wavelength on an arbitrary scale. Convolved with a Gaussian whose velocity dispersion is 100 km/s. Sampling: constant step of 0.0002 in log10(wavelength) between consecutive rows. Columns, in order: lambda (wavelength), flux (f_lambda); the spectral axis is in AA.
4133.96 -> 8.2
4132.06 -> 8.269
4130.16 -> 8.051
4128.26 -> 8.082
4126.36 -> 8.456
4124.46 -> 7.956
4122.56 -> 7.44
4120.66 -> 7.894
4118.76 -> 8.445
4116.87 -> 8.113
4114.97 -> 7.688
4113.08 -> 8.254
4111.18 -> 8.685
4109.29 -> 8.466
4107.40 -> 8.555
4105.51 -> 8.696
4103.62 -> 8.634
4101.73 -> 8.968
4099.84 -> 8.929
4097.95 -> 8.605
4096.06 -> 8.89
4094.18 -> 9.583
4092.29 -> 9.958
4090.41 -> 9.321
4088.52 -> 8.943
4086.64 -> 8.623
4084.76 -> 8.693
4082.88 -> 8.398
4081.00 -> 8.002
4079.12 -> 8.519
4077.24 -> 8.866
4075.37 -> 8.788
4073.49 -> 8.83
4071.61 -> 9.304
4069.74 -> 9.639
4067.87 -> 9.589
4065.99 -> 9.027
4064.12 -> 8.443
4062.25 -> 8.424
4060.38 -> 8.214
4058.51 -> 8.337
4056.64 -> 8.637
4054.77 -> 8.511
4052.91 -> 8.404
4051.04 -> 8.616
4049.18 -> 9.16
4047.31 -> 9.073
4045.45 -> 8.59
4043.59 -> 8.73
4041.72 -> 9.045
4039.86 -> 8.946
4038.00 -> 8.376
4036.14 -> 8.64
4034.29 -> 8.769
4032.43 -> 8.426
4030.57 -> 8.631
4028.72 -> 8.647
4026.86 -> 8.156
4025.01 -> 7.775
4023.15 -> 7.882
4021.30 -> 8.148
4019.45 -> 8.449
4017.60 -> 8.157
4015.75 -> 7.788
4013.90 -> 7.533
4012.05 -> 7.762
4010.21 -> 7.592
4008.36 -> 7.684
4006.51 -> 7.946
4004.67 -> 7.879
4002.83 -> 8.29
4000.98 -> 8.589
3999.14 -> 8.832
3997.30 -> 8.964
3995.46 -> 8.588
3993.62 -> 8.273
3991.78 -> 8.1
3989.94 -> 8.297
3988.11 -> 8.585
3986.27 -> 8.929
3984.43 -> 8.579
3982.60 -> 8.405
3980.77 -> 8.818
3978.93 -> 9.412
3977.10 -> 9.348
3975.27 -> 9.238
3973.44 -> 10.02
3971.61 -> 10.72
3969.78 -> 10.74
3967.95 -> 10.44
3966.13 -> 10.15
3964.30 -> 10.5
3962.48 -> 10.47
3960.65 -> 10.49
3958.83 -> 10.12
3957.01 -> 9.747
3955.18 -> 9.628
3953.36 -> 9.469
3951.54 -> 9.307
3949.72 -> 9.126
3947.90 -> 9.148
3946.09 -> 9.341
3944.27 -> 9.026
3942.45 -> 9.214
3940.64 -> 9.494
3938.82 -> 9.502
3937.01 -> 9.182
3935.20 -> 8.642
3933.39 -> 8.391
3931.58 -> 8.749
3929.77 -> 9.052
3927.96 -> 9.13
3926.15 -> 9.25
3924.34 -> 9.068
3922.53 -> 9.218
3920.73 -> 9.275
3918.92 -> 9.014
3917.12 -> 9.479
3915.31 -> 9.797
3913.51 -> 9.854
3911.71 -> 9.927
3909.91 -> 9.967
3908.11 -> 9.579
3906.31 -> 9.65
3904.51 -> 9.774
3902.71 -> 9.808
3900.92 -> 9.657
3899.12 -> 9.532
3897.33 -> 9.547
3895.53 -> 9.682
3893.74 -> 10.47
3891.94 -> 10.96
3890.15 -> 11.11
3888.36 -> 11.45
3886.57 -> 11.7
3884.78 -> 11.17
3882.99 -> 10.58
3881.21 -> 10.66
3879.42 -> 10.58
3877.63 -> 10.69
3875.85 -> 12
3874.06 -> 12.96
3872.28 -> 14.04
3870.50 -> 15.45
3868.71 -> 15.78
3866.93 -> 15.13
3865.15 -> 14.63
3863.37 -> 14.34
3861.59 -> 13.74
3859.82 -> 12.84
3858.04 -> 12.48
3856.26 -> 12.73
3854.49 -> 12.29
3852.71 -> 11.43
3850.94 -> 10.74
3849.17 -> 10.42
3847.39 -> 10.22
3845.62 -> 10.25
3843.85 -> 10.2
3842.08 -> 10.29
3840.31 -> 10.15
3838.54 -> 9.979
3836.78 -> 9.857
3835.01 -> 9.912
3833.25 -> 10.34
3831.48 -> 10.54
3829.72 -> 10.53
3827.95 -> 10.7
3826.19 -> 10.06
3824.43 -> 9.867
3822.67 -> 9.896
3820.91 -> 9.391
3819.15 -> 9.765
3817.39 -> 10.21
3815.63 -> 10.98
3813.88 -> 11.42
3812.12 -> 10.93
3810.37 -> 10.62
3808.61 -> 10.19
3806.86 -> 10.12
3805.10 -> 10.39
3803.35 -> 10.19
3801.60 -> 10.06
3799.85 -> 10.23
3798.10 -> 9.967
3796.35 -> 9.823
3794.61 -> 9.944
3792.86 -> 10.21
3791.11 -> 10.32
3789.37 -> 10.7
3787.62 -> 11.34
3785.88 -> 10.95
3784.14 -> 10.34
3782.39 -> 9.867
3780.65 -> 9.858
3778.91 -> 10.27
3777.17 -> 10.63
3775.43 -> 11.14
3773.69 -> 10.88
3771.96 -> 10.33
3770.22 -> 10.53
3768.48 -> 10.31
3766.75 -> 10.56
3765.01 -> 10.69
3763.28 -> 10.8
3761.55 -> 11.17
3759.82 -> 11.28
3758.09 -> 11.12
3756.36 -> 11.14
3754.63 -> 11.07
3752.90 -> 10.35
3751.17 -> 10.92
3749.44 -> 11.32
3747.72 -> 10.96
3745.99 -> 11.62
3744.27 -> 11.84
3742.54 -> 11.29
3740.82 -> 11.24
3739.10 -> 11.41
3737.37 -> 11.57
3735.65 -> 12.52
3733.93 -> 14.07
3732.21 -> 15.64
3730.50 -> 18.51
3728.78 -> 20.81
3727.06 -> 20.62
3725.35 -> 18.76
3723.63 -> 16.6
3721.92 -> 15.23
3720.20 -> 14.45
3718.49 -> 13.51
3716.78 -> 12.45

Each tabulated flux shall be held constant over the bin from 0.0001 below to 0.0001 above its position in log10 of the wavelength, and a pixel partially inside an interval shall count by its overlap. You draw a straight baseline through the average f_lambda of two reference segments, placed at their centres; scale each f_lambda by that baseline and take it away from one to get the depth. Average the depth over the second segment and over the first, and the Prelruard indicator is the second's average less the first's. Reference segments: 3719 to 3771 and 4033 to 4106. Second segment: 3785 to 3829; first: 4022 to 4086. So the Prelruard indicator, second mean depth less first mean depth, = 0.11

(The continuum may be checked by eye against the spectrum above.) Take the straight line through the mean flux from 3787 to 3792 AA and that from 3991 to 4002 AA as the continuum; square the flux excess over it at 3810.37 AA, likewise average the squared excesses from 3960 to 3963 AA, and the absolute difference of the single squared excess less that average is 2.4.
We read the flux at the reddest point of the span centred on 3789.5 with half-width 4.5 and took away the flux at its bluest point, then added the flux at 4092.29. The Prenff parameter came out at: 9.2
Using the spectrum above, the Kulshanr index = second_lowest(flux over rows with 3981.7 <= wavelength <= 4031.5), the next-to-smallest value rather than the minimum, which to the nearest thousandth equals 7.592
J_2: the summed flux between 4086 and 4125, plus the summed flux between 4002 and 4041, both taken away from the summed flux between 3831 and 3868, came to -110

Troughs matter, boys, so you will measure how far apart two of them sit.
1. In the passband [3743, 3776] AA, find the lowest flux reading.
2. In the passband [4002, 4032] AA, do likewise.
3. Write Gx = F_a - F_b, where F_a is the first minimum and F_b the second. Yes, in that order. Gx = 2.8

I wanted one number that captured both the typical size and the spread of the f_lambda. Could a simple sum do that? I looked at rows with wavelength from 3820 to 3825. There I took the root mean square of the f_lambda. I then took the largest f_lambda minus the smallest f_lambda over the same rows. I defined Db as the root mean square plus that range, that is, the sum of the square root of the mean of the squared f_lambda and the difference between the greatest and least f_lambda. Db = 10.2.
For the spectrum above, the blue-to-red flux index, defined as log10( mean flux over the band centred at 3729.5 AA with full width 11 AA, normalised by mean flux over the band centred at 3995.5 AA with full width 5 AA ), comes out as 0.32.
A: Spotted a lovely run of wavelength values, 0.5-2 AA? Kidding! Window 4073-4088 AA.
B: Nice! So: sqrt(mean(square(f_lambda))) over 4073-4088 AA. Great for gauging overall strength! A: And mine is 8.6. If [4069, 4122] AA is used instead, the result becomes 8.7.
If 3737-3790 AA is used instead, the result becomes 10.9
